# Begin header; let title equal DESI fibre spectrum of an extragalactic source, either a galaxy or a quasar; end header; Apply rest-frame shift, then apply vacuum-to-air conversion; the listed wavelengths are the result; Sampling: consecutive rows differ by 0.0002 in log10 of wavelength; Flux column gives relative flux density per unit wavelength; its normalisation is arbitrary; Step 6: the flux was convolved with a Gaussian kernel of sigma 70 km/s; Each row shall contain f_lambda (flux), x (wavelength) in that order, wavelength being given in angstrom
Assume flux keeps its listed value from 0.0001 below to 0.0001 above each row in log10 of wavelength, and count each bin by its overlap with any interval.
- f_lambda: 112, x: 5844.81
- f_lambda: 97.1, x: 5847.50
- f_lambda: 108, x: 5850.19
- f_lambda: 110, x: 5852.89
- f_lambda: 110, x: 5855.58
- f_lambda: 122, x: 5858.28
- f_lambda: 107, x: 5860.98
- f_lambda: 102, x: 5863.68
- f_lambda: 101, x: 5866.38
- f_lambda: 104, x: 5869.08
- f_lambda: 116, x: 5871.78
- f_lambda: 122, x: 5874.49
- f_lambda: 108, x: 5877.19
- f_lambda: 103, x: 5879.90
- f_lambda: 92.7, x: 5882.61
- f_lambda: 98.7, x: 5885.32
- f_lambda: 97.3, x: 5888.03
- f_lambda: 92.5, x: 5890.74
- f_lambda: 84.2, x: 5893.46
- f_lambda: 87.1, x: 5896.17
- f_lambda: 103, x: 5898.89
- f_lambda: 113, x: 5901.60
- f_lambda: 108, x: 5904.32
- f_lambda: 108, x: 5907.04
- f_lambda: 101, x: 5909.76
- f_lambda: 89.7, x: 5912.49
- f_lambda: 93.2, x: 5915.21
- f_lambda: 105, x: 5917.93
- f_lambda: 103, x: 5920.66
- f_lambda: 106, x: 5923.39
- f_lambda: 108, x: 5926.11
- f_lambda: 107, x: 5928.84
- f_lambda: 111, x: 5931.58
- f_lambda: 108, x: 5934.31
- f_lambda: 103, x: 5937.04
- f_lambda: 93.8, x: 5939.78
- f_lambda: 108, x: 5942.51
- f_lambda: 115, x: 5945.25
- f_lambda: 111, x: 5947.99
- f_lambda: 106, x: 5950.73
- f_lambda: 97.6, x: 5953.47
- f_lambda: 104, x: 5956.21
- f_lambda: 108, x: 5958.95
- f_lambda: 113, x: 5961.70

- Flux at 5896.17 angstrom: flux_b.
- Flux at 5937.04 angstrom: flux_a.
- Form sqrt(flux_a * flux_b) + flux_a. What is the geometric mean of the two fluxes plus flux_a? 198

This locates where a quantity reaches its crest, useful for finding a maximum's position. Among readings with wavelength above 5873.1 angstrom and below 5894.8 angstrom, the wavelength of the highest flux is 5874.49 angstrom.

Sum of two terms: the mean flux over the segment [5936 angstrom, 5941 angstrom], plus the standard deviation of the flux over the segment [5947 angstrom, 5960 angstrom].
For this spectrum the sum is 103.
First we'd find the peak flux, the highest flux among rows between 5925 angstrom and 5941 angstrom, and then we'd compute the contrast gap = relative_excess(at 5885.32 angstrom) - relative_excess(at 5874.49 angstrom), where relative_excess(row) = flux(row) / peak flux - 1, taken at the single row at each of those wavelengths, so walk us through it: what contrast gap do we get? -0.21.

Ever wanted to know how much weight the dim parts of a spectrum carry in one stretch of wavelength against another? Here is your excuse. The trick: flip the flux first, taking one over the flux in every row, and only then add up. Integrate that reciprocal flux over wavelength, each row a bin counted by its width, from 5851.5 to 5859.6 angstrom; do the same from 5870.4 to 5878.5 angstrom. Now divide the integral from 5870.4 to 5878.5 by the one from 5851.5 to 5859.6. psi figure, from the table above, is 0.99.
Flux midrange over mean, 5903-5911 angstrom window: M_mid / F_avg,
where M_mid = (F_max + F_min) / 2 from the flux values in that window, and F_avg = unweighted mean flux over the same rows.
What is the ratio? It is 0.99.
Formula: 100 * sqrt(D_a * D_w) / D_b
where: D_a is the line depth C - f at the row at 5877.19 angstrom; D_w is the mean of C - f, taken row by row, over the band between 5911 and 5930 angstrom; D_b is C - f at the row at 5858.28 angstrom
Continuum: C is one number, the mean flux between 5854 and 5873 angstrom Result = -19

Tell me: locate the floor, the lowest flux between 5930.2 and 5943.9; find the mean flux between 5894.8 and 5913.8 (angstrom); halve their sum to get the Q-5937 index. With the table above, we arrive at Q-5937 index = 98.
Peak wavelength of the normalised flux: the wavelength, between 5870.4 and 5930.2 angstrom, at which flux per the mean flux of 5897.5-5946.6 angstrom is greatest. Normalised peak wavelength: 5874.49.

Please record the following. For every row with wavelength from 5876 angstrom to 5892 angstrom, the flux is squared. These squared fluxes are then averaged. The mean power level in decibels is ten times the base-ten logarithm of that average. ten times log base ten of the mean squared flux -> 39.9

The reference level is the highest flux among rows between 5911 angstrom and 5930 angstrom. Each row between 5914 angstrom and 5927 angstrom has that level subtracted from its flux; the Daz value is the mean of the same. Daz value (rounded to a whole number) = -5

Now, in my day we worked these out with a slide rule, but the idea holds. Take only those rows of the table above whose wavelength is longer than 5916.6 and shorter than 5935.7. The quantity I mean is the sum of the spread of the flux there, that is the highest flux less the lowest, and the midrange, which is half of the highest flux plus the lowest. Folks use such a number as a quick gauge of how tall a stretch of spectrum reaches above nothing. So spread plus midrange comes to 115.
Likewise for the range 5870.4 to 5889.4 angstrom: 137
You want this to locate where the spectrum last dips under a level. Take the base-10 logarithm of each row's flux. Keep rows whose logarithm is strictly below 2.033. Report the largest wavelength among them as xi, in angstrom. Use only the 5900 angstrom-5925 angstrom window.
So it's 5923.39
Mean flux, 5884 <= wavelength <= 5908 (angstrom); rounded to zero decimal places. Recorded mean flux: 99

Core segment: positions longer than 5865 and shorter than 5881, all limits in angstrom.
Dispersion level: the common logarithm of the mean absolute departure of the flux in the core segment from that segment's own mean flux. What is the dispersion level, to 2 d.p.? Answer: 0.82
